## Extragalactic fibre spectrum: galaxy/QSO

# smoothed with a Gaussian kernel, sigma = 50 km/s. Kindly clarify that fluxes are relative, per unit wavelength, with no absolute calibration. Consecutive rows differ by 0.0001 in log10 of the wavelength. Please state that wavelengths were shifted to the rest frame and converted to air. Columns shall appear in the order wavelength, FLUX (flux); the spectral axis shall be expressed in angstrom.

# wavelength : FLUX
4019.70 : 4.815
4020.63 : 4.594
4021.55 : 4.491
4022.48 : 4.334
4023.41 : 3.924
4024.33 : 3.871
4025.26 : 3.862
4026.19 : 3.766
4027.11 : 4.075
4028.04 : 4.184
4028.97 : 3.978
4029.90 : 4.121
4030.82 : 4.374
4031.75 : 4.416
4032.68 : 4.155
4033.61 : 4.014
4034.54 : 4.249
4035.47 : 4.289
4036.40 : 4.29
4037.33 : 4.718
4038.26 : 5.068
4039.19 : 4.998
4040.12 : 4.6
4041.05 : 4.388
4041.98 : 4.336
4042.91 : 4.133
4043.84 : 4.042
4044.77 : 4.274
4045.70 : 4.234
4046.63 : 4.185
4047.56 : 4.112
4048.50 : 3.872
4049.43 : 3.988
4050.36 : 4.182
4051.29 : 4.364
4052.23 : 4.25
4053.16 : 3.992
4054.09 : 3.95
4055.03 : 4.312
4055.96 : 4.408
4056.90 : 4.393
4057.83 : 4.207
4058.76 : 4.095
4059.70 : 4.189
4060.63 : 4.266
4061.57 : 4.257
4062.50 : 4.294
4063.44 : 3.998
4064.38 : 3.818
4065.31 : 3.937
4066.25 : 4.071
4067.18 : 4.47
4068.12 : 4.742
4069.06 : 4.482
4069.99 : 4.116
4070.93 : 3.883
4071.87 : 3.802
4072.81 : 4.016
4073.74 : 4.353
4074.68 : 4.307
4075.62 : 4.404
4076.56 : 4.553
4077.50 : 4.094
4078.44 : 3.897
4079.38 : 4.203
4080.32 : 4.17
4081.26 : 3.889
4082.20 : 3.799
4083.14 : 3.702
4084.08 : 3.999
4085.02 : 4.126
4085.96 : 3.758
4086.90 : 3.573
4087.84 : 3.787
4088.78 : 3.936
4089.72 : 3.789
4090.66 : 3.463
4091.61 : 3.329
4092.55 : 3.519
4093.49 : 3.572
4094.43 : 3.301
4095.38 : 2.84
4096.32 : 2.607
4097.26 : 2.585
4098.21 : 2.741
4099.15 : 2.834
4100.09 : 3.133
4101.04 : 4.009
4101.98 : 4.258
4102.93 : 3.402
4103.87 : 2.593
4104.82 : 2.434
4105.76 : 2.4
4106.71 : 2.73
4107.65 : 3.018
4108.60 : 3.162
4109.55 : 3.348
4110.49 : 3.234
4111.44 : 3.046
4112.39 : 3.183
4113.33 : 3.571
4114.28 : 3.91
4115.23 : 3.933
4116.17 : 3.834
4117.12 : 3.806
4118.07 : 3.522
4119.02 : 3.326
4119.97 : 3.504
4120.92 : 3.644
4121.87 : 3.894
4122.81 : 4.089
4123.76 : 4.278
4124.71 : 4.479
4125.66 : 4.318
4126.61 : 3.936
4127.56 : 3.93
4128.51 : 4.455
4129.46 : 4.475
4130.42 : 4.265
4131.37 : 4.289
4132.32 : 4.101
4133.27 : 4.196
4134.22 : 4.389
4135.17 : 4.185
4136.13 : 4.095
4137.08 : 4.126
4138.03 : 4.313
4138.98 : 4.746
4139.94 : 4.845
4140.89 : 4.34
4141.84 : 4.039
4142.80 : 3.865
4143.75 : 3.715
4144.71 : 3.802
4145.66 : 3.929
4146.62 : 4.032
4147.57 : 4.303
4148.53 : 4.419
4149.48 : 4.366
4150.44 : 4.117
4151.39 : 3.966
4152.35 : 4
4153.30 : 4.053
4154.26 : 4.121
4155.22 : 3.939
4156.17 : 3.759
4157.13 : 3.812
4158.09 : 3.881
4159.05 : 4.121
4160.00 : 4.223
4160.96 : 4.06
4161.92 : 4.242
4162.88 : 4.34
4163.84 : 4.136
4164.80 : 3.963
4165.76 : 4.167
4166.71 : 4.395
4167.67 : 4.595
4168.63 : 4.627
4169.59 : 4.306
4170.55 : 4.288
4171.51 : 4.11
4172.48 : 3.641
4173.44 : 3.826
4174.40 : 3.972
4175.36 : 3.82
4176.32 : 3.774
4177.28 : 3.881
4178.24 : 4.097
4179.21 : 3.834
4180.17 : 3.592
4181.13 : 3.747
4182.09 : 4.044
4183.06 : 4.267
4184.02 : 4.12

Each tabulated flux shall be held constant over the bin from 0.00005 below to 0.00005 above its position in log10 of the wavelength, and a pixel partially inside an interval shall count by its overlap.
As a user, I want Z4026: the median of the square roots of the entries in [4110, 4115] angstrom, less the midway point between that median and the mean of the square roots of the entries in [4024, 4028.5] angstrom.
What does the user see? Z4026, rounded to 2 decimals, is -0.09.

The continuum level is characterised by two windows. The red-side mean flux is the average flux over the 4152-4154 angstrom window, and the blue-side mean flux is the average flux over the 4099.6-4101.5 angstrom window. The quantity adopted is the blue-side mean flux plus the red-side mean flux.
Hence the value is 7.6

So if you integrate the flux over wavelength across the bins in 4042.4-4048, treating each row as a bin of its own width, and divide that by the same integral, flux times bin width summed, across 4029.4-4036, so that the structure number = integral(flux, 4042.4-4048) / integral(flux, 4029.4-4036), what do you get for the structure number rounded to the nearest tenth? 0.8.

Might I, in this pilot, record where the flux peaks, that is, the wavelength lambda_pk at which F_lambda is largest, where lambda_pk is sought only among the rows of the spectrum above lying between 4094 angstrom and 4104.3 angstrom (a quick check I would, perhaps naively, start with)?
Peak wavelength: 4101.98 angstrom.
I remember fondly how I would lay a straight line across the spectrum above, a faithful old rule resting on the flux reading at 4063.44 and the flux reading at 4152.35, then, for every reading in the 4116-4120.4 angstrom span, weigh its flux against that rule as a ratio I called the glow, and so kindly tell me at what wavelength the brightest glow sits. 4116.17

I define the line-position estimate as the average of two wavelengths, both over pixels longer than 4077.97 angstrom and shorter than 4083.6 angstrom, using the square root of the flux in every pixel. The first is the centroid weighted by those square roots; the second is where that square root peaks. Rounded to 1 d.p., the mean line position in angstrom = 4080.1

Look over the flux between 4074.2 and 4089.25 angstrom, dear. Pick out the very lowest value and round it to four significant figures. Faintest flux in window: 3.573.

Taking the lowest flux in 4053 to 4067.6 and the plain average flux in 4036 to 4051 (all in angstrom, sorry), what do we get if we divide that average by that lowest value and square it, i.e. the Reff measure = 1.29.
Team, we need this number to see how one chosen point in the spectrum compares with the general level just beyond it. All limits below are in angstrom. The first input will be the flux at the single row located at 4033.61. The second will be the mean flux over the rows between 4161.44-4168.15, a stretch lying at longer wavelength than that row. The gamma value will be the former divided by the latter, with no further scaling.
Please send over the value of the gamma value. 0.94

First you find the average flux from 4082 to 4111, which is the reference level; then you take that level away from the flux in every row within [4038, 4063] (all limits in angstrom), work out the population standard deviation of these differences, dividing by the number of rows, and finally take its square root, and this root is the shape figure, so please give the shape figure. 0.52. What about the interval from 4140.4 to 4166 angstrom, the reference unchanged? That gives 0.44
